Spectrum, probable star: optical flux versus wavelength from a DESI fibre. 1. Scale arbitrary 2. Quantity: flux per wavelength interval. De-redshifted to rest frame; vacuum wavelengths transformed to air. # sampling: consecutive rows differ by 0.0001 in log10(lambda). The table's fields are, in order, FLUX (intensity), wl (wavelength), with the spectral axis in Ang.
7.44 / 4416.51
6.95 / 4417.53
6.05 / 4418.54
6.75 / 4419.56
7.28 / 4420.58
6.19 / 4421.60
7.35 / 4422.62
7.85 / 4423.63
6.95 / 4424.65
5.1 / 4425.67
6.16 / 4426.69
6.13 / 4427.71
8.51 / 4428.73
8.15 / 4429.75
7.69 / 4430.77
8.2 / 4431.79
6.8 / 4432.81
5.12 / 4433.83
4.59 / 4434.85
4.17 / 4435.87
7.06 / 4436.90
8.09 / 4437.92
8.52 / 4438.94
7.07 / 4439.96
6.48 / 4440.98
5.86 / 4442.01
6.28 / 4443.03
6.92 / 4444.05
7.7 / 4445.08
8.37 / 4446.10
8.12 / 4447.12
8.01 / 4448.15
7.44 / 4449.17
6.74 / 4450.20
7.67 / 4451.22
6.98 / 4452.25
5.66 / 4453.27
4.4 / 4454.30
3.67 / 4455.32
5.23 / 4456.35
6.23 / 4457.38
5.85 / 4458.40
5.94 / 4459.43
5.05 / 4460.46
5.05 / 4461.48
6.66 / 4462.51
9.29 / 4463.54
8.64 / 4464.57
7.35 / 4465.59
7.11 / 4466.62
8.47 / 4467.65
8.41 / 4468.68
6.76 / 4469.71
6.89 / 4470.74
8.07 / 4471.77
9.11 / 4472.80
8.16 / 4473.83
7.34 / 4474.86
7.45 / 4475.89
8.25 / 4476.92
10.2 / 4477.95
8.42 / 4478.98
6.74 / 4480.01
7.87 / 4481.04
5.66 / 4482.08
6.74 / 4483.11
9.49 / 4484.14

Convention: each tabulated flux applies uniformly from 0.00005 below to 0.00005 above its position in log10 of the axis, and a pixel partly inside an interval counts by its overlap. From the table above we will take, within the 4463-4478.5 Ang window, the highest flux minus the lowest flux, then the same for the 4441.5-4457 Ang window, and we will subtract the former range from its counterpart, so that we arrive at 1.3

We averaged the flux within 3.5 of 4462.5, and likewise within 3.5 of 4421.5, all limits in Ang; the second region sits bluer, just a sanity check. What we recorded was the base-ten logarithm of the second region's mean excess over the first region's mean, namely -1.2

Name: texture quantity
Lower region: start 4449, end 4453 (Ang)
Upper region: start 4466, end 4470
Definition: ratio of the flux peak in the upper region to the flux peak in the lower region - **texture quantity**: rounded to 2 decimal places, 1.10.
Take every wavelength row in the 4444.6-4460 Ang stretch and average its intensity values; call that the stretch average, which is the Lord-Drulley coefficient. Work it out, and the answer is 6.53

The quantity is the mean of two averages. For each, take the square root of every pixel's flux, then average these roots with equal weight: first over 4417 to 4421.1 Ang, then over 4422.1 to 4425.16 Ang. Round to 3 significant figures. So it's 2.66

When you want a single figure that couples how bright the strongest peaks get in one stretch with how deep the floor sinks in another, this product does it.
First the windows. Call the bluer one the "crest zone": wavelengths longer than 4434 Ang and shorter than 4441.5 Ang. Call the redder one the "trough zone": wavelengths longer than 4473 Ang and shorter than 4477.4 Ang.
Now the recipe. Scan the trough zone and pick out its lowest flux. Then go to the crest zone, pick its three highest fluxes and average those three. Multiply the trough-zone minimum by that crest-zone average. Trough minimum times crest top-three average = 58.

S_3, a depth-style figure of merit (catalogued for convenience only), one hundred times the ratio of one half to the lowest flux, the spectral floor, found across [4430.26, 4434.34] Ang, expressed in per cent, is 10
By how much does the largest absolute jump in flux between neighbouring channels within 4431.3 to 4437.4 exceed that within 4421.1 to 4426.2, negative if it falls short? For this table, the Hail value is 1.0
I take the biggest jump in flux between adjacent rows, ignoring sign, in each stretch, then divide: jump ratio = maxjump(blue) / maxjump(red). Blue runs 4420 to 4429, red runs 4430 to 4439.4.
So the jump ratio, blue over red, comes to 0.82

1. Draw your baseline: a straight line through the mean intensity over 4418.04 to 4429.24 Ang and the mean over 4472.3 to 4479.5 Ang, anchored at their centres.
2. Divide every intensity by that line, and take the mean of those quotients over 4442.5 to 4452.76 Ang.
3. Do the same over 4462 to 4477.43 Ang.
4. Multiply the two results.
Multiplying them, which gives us 0.94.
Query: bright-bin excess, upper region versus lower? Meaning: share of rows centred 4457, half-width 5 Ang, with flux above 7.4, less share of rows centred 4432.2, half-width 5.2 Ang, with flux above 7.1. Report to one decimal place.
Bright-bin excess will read -0.4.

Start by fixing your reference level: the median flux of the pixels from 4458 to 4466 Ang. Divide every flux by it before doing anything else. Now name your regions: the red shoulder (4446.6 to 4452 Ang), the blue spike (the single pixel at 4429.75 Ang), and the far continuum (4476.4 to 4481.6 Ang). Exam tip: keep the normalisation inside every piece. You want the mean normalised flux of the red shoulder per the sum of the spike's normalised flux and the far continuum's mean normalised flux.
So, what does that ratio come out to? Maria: 0.46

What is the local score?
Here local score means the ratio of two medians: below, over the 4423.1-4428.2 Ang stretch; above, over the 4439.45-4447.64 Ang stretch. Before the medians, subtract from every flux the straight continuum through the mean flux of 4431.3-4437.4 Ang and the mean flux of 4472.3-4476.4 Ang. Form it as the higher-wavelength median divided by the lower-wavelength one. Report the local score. 1.1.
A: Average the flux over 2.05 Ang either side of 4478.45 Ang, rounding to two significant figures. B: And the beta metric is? 8.4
